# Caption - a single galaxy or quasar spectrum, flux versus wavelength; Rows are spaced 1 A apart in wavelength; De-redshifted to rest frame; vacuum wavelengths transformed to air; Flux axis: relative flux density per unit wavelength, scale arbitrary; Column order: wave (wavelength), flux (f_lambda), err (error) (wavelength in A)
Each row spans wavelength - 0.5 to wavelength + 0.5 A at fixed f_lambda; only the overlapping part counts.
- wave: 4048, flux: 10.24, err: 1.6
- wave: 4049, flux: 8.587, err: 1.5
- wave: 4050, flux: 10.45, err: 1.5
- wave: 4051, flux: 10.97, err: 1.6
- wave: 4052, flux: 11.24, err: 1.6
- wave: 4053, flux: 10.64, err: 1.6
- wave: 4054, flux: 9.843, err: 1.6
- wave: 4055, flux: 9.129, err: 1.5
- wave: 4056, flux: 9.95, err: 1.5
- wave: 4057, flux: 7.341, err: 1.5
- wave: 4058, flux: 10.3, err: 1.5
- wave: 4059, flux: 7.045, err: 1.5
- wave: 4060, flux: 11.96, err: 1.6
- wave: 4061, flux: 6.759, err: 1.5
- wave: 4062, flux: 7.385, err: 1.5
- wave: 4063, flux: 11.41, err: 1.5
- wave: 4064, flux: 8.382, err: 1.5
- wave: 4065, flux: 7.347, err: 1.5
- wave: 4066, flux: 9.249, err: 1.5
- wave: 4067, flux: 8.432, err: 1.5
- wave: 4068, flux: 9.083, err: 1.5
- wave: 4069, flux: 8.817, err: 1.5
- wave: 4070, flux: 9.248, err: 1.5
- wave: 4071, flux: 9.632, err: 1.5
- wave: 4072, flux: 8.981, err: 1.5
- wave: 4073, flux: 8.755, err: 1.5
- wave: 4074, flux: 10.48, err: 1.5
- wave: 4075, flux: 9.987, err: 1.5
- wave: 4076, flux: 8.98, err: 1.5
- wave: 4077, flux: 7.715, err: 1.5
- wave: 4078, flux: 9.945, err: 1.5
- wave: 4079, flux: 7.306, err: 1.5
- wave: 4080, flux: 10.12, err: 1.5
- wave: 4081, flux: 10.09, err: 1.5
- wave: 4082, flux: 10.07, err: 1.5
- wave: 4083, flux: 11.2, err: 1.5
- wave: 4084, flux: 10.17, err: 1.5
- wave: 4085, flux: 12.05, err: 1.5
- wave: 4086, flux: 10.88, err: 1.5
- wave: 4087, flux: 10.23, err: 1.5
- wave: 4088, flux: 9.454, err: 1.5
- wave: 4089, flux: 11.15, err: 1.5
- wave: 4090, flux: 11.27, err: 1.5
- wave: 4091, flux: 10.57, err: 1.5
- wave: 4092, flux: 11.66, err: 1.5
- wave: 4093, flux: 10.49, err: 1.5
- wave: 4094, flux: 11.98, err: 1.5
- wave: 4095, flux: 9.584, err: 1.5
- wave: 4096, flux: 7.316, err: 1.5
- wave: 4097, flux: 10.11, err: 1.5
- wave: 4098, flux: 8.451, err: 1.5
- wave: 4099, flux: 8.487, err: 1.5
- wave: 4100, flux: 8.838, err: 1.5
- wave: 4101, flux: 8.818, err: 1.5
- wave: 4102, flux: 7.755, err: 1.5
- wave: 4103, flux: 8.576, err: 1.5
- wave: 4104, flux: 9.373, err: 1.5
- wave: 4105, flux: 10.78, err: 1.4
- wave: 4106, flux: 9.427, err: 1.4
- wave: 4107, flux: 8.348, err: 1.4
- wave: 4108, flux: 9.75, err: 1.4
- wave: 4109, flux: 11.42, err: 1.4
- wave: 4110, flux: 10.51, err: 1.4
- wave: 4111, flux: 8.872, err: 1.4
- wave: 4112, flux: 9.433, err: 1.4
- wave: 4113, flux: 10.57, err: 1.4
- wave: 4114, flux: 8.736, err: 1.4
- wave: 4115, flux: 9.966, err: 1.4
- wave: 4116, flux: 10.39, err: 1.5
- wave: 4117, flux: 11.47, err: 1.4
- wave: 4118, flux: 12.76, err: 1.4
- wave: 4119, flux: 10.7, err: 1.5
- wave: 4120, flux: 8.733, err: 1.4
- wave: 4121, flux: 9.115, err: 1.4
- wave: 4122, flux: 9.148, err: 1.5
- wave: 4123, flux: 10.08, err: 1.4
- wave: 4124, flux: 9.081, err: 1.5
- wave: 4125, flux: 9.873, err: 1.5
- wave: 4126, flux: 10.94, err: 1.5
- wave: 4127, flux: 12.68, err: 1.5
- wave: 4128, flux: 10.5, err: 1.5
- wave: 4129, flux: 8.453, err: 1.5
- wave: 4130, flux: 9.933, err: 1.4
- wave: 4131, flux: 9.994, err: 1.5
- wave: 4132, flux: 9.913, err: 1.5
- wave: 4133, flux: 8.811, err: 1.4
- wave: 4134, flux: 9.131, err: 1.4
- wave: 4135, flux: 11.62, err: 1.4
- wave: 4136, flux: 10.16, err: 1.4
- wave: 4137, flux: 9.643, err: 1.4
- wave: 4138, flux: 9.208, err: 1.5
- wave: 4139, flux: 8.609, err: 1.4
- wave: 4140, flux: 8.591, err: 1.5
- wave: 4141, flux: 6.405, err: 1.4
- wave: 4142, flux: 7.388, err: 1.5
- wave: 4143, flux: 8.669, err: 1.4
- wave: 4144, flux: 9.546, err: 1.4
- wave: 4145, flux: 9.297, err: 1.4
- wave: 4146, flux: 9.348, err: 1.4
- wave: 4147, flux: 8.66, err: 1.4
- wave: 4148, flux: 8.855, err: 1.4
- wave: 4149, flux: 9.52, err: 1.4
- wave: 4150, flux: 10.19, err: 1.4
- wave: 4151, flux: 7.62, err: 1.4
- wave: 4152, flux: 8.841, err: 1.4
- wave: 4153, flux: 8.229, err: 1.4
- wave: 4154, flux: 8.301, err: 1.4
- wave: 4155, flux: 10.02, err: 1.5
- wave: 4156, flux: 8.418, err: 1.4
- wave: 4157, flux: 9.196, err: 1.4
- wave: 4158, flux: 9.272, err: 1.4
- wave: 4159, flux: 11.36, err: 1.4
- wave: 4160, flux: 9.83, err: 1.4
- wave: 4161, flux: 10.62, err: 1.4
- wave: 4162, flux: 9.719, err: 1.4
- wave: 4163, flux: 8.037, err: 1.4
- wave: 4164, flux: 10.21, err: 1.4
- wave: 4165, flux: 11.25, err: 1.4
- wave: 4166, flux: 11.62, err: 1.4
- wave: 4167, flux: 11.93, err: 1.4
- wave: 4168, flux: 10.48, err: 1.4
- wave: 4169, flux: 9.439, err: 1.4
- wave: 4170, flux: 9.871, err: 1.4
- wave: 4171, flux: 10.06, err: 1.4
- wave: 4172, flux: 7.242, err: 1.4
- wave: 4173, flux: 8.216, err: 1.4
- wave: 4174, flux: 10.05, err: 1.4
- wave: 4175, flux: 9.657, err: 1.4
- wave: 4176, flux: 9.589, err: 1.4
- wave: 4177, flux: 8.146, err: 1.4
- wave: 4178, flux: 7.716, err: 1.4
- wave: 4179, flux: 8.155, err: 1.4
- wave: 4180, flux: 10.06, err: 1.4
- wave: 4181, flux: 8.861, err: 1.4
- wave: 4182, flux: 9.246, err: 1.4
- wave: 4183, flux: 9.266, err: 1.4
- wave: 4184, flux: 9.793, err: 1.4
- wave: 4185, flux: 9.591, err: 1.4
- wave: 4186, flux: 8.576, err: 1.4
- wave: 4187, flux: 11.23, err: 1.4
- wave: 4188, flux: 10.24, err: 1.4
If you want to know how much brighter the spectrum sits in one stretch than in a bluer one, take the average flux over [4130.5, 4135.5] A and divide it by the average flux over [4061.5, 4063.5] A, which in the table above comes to 1.05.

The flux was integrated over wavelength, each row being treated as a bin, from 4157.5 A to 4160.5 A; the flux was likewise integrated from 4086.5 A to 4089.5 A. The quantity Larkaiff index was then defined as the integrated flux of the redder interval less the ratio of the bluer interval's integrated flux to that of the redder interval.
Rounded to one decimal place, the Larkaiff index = 29.4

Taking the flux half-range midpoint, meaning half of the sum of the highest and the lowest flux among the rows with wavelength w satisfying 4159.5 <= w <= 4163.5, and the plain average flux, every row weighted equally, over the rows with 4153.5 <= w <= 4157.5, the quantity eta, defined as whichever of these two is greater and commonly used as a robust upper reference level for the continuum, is 9.3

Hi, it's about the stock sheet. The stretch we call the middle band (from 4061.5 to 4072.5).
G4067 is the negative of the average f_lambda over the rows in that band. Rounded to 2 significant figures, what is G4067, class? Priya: -8.9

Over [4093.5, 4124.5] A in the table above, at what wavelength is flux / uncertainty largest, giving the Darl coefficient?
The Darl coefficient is 4118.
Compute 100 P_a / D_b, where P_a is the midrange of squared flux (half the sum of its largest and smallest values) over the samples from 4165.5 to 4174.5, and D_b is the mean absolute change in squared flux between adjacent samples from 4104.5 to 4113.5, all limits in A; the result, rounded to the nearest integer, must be 406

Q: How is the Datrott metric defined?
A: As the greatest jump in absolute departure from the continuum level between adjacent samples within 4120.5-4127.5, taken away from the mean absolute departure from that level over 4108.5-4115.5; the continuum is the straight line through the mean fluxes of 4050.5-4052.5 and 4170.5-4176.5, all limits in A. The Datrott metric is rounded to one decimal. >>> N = -1.0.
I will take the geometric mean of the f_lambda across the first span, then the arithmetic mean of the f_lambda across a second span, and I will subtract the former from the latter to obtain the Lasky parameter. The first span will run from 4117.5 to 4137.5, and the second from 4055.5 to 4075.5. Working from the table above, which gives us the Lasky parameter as -1.0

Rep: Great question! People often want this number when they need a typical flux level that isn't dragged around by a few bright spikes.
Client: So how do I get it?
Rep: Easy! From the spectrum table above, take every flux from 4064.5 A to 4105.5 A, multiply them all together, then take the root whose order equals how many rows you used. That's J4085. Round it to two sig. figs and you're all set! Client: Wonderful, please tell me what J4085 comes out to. 9.5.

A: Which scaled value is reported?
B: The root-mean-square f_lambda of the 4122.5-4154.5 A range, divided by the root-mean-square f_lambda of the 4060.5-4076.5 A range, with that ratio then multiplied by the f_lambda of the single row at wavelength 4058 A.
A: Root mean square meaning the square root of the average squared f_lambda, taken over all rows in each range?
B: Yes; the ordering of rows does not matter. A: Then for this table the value 10.7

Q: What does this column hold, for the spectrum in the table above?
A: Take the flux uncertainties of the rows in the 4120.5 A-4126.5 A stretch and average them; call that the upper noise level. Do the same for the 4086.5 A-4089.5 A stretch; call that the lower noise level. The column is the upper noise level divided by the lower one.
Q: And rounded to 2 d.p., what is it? 0.98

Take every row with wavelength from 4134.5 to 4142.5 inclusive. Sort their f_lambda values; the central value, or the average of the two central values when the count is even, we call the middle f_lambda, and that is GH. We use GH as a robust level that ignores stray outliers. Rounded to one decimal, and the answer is 8.9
